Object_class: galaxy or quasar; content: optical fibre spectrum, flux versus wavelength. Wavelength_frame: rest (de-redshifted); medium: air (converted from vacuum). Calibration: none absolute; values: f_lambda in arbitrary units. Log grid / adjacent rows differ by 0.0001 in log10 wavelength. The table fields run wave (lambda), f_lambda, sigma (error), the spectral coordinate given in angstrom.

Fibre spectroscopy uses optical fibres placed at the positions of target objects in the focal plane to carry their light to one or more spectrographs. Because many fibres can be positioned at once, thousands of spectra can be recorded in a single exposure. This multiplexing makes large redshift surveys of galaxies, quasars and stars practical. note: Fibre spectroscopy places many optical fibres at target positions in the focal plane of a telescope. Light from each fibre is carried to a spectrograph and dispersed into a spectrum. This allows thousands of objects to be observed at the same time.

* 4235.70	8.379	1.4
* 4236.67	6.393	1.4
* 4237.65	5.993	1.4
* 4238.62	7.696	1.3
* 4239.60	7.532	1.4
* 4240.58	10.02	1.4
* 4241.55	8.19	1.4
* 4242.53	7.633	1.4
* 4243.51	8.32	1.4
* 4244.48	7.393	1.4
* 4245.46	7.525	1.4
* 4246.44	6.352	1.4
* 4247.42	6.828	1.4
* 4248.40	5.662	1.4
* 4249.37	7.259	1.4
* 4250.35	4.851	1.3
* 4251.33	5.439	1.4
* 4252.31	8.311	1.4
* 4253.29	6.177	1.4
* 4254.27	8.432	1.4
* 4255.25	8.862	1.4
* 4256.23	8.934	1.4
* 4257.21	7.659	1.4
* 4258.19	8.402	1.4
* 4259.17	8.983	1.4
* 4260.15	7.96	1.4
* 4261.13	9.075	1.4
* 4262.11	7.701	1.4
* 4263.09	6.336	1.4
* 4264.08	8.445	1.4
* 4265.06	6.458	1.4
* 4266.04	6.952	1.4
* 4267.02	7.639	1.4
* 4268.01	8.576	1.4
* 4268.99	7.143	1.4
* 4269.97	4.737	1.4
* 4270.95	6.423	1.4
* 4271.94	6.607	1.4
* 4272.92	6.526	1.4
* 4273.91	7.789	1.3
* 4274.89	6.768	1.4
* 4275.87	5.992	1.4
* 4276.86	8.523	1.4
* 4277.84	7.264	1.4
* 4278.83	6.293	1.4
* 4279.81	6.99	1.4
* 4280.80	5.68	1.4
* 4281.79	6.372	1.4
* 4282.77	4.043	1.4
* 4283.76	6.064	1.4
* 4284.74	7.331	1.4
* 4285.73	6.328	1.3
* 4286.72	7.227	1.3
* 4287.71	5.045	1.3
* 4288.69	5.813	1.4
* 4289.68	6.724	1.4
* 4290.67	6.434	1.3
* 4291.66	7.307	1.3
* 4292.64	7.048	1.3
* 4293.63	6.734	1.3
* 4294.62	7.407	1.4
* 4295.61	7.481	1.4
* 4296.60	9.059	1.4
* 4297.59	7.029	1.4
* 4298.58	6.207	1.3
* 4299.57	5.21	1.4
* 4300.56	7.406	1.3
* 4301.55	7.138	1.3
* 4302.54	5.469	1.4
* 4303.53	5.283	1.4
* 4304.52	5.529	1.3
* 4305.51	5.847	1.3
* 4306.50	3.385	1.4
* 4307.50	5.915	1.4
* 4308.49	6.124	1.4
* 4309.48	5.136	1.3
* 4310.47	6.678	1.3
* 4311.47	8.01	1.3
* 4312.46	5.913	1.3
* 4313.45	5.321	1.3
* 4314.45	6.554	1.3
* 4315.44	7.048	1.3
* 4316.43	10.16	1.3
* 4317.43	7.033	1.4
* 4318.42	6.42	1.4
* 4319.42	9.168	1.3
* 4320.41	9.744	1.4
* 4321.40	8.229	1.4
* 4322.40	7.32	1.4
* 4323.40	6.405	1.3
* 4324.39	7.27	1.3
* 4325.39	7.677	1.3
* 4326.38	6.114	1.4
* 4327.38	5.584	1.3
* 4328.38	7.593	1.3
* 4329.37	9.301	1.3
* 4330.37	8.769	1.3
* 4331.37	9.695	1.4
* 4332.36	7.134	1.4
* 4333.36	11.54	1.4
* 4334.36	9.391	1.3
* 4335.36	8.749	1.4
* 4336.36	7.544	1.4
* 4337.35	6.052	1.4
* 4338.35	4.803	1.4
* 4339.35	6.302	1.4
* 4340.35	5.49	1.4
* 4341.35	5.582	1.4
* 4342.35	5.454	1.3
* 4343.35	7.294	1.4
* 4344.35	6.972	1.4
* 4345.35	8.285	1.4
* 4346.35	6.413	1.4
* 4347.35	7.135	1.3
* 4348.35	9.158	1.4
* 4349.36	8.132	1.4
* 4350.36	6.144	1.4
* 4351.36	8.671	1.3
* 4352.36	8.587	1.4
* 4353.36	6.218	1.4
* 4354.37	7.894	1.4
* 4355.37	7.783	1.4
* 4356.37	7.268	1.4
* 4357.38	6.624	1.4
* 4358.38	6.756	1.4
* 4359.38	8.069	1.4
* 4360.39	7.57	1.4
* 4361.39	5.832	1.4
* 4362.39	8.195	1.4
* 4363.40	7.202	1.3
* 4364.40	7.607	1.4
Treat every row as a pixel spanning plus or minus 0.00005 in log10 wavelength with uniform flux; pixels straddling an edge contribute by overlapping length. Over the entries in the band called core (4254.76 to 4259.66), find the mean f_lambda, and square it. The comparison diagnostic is 73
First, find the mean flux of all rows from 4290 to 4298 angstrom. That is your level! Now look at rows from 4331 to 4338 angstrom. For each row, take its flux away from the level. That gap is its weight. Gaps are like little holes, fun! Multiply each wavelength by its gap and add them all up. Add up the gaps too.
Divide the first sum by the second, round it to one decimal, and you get 4332.9 angstrom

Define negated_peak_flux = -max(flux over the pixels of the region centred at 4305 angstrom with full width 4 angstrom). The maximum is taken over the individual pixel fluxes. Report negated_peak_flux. -5.8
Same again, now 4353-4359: -7.9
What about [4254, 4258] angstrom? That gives -8.9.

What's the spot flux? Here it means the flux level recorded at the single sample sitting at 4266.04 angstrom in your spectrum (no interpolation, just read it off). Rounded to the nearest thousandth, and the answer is 6.952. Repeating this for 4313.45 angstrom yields 5.321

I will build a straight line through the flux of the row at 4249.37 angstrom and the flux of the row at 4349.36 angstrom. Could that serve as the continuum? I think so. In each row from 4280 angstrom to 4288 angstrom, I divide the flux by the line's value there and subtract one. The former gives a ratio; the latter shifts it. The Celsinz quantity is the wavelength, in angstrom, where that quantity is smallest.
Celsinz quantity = 4282.77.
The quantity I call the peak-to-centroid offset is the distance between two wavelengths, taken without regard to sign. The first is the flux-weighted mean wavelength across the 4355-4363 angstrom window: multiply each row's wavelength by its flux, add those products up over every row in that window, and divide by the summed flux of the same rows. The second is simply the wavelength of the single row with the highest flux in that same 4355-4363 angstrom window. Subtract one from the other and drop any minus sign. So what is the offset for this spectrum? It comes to 3.5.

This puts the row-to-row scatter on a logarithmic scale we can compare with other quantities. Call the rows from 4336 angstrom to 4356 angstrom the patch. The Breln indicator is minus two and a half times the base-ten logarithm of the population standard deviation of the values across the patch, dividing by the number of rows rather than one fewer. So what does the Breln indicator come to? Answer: -0.21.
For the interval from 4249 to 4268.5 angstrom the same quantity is -0.20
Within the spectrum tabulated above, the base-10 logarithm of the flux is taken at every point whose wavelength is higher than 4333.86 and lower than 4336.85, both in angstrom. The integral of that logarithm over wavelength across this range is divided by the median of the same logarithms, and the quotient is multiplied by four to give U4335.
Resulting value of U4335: 11.8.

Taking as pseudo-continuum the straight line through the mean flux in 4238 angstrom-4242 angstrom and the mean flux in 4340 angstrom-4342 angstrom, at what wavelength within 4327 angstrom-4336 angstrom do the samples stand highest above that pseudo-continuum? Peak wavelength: 4333.36 angstrom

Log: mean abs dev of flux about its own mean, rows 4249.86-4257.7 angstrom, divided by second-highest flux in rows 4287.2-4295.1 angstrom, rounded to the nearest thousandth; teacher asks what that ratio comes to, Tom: 0.189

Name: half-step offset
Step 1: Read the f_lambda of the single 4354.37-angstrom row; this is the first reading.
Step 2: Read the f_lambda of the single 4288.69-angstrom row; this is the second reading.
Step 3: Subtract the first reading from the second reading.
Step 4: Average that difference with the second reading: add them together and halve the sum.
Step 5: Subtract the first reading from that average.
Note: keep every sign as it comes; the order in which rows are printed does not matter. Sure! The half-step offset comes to -6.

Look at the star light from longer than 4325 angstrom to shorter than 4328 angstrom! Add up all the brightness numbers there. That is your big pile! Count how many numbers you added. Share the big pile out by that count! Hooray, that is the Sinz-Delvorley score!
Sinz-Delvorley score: 6.5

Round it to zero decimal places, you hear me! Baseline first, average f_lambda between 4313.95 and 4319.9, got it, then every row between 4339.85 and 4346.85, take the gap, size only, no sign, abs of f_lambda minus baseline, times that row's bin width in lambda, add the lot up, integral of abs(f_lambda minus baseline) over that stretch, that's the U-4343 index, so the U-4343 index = 10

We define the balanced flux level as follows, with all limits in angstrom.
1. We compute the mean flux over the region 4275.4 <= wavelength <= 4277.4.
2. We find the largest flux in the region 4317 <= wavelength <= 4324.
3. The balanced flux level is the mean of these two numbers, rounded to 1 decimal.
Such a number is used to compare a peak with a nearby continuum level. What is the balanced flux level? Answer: 8.5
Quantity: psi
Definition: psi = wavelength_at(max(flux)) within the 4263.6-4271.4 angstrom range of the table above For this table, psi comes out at 4268.01 angstrom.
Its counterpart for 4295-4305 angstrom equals 4296.60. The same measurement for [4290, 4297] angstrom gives 4296.60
